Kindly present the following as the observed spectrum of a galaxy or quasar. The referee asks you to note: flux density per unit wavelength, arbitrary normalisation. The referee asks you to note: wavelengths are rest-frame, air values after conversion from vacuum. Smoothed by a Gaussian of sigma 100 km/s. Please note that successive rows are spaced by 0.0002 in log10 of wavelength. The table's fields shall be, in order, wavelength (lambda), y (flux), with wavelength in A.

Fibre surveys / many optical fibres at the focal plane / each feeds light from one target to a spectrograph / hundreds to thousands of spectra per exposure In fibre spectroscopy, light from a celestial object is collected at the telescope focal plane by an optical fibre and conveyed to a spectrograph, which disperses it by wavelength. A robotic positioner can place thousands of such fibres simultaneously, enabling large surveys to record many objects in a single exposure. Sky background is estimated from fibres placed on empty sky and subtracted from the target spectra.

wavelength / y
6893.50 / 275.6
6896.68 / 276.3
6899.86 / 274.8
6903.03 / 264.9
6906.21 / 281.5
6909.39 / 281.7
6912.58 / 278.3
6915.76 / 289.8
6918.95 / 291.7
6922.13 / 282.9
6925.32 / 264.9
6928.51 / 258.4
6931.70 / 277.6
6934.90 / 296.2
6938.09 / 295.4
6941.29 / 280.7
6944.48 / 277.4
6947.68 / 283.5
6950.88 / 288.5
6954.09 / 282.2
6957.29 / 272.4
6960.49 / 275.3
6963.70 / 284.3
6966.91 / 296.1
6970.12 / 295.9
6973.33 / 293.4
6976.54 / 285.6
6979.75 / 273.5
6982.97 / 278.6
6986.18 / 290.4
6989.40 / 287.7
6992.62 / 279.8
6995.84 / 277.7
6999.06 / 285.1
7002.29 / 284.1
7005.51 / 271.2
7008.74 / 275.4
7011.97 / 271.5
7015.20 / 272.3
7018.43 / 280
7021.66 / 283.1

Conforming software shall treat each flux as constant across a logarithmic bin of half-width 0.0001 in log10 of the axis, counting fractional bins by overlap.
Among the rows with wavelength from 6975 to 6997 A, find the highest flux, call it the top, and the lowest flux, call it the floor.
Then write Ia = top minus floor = 17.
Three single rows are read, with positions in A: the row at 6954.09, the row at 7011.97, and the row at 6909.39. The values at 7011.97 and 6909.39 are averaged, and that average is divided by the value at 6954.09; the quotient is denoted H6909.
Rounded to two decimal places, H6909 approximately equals 0.98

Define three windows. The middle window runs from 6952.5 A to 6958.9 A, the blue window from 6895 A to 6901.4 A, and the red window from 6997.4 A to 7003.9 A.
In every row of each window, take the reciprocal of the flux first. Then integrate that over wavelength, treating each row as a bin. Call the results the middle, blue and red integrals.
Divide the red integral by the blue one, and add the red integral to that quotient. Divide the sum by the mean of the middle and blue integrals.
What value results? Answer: 43.5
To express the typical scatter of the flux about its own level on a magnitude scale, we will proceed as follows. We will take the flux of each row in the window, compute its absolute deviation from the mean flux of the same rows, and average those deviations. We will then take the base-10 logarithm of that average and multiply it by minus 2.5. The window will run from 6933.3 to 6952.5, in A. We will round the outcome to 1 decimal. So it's -2.0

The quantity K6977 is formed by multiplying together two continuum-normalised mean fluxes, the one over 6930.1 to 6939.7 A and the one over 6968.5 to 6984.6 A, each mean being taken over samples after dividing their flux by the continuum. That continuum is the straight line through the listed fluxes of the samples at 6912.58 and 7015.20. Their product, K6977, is 1.09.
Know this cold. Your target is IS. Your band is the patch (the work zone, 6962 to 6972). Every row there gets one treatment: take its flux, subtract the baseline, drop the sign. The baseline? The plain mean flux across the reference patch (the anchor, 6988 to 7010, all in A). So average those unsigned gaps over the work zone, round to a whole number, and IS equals 12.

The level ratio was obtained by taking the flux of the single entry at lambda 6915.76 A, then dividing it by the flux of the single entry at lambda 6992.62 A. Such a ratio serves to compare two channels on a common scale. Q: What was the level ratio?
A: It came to 1.04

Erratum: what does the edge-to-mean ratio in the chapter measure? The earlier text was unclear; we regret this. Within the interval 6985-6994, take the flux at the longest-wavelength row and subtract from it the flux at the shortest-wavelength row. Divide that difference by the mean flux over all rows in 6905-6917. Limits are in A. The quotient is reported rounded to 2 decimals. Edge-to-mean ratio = -0.04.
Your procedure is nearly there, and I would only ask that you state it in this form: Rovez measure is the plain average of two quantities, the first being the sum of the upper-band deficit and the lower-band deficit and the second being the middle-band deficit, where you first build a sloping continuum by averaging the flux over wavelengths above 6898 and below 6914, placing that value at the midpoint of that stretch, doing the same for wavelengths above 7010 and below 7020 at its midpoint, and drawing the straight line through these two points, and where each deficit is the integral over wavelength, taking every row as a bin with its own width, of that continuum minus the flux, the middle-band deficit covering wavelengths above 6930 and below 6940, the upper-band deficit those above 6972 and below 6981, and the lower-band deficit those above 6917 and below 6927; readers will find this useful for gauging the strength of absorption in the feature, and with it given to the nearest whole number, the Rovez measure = -128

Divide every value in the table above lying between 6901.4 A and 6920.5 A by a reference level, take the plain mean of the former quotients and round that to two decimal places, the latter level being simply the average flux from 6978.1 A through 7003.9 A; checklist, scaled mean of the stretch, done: 1.00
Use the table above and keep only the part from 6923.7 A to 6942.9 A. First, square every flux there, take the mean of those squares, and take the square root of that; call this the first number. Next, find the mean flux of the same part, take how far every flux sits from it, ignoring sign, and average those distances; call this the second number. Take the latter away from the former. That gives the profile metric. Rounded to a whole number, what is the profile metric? 267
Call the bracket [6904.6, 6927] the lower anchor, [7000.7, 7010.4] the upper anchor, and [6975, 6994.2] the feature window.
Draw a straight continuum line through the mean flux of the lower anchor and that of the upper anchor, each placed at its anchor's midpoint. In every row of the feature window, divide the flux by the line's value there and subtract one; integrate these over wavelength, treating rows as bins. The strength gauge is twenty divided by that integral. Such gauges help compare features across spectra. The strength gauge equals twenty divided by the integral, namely 62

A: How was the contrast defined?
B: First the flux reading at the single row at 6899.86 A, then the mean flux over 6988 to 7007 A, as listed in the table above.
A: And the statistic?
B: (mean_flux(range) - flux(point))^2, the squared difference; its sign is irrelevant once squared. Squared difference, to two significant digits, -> 38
